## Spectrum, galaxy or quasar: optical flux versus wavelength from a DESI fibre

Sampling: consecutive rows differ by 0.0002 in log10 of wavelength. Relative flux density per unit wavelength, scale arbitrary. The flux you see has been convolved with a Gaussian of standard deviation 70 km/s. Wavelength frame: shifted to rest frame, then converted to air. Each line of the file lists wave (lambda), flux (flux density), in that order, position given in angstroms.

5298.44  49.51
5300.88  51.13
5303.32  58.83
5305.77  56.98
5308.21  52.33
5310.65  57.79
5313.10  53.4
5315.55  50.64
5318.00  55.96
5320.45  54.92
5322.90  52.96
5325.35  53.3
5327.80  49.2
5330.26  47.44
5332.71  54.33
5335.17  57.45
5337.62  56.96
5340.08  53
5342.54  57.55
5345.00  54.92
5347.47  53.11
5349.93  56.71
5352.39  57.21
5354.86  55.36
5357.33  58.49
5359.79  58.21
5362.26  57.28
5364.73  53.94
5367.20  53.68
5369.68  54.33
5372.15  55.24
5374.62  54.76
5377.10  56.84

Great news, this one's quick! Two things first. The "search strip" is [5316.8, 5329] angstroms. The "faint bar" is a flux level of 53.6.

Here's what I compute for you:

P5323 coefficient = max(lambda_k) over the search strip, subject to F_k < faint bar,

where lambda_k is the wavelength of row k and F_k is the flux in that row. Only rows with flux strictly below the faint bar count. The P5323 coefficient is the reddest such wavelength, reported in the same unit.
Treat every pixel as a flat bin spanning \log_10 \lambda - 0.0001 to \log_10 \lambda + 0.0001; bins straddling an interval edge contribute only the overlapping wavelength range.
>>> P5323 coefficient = 5327.80 angstroms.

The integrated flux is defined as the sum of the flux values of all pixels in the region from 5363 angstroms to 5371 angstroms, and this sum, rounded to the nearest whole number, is 162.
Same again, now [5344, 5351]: 165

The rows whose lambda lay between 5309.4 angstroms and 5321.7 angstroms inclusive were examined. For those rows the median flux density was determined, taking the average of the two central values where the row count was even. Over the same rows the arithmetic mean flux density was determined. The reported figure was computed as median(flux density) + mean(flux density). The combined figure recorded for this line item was 109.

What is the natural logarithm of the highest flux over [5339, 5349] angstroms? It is 4.053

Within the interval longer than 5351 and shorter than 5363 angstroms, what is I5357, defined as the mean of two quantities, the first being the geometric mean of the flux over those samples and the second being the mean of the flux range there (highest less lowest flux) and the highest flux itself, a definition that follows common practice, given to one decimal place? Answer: 44.1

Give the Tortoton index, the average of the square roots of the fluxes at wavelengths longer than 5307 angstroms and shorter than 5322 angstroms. 7.36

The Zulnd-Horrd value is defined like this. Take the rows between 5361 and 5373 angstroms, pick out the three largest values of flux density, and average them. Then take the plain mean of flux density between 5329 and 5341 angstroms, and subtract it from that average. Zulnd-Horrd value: 1.8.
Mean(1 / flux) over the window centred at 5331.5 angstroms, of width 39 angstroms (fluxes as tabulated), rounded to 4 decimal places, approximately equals 0.0186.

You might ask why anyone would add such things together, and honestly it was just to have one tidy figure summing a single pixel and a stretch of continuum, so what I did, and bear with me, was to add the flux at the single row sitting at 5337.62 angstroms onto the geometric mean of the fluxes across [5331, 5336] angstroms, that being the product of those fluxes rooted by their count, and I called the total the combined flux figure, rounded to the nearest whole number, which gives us 113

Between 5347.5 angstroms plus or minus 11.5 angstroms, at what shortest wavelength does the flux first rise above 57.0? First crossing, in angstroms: 5342.54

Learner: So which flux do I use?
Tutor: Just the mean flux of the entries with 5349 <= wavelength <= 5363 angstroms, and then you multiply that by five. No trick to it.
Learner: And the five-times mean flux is 286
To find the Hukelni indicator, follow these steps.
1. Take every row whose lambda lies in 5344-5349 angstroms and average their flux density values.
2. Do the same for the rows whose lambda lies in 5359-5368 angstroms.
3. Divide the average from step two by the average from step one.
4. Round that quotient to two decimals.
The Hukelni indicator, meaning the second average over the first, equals 1.03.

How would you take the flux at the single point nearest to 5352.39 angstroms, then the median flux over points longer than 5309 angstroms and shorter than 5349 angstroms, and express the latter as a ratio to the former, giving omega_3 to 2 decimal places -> 0.94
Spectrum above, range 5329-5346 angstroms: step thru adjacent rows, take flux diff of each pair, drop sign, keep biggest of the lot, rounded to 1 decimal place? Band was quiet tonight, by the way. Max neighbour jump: 6.9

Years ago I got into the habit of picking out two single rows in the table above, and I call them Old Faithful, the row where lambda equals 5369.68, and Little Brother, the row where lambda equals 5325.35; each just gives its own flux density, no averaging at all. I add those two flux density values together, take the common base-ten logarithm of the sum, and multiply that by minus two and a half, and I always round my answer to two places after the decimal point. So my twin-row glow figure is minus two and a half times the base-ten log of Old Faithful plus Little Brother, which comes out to -5.08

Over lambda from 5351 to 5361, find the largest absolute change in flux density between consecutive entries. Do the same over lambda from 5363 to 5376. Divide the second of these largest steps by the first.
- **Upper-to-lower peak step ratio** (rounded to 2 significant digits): 0.29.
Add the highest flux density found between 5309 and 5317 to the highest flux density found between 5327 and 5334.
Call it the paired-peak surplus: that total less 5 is 107.1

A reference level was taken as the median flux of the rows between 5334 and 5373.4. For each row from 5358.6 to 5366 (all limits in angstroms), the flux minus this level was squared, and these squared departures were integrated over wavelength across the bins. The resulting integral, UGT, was 26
